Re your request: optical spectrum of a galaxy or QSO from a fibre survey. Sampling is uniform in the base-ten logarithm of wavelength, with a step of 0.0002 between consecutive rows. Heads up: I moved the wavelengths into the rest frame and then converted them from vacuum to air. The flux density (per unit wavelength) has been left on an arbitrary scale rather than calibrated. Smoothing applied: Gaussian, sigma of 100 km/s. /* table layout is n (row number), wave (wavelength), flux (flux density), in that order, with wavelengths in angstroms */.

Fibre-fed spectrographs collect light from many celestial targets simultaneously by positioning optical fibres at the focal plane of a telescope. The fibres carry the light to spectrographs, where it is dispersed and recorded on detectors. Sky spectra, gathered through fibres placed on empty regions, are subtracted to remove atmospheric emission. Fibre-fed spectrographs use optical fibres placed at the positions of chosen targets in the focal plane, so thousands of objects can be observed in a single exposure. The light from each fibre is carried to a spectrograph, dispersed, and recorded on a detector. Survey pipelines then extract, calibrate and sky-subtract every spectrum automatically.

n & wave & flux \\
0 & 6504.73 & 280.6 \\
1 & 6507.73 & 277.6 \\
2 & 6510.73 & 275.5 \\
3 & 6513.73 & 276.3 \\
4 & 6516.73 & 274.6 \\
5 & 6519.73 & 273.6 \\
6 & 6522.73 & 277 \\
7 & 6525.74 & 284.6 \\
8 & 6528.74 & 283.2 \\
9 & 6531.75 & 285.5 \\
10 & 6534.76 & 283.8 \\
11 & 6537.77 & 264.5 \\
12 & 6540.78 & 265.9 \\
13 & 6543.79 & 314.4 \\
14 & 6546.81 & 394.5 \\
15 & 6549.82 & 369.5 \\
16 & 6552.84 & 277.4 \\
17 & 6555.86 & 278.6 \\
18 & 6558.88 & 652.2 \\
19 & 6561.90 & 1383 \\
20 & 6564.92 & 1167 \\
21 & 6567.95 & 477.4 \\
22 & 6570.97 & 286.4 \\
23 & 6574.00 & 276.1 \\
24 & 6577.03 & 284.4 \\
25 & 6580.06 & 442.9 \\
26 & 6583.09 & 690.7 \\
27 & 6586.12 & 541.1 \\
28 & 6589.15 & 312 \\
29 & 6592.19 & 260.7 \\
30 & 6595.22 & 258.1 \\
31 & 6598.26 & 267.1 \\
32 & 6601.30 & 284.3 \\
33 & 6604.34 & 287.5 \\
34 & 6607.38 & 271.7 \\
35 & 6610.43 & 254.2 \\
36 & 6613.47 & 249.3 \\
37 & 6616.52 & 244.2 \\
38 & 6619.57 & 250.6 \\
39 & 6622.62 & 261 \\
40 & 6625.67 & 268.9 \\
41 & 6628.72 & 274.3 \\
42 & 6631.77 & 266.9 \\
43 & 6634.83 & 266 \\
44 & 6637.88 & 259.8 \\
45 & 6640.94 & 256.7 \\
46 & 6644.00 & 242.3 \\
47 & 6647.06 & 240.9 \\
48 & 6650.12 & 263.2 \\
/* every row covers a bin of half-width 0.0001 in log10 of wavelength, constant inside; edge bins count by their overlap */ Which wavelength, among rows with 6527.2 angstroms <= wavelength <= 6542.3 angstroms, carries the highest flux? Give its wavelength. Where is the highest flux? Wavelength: 6531.75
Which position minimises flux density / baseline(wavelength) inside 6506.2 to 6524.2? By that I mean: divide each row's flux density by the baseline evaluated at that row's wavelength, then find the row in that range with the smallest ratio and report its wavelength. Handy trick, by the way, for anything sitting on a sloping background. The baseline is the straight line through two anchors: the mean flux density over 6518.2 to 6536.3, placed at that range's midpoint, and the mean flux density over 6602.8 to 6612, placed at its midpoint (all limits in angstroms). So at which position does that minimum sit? 6519.73 angstroms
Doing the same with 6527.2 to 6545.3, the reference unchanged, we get 6537.77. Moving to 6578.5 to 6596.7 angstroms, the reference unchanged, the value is 6595.22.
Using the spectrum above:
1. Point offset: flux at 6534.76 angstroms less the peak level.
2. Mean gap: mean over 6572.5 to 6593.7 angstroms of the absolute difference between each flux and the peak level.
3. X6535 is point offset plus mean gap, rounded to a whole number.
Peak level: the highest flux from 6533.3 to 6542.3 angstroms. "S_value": 126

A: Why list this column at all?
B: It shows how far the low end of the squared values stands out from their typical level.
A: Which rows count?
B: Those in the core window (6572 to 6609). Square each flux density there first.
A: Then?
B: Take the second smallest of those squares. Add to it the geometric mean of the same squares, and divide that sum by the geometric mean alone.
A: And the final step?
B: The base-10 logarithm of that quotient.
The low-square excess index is 0.21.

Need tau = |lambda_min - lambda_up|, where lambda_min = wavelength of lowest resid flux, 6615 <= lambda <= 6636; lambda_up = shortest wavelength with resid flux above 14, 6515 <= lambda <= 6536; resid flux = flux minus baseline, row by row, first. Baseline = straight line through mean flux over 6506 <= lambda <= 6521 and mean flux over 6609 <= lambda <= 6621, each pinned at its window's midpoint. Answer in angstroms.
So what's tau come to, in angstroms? 84.8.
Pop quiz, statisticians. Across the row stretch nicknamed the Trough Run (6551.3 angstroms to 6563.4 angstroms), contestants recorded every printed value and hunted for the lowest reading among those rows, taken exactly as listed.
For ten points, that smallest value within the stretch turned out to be 277.4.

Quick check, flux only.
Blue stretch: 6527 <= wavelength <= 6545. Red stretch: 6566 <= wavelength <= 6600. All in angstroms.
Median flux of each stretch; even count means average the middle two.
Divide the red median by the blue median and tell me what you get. 1.01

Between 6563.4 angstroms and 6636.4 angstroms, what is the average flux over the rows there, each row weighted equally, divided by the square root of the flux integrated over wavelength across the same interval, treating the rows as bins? 2.2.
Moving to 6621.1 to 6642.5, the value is 3.5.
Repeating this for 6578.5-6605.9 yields 3.7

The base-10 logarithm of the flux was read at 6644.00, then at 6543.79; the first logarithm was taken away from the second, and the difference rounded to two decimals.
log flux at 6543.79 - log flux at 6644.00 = 0.11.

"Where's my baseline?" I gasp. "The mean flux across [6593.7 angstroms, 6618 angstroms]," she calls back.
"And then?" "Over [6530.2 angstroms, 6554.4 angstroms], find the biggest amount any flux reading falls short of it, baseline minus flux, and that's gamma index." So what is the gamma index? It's 0.1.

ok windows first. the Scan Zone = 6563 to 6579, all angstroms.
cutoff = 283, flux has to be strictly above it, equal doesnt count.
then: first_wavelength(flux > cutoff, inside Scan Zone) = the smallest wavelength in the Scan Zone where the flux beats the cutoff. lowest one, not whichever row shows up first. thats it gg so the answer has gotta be 6564.92 angstroms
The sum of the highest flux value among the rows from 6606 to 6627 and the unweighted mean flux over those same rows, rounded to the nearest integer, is 529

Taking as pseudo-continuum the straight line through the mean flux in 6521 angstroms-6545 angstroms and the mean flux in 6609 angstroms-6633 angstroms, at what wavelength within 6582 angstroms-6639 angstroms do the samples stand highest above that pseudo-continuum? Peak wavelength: 6583.09 angstroms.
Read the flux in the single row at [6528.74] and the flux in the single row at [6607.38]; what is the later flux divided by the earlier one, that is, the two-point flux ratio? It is 0.96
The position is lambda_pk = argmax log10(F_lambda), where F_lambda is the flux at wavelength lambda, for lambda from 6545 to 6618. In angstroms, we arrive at 6561.90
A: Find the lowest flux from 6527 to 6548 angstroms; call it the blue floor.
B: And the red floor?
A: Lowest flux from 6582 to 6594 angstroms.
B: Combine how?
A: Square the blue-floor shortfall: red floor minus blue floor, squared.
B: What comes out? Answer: 14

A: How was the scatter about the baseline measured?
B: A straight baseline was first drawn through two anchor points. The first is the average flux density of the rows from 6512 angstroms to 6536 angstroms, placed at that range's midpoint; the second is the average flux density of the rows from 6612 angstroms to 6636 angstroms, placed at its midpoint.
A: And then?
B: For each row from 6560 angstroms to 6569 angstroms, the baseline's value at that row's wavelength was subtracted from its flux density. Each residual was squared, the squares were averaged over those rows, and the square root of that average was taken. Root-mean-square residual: 832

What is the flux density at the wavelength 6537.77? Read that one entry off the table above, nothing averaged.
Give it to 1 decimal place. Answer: 264.5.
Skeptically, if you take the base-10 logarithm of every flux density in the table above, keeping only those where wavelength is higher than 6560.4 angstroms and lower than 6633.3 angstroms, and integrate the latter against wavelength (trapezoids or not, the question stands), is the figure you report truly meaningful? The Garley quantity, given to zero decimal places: 185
